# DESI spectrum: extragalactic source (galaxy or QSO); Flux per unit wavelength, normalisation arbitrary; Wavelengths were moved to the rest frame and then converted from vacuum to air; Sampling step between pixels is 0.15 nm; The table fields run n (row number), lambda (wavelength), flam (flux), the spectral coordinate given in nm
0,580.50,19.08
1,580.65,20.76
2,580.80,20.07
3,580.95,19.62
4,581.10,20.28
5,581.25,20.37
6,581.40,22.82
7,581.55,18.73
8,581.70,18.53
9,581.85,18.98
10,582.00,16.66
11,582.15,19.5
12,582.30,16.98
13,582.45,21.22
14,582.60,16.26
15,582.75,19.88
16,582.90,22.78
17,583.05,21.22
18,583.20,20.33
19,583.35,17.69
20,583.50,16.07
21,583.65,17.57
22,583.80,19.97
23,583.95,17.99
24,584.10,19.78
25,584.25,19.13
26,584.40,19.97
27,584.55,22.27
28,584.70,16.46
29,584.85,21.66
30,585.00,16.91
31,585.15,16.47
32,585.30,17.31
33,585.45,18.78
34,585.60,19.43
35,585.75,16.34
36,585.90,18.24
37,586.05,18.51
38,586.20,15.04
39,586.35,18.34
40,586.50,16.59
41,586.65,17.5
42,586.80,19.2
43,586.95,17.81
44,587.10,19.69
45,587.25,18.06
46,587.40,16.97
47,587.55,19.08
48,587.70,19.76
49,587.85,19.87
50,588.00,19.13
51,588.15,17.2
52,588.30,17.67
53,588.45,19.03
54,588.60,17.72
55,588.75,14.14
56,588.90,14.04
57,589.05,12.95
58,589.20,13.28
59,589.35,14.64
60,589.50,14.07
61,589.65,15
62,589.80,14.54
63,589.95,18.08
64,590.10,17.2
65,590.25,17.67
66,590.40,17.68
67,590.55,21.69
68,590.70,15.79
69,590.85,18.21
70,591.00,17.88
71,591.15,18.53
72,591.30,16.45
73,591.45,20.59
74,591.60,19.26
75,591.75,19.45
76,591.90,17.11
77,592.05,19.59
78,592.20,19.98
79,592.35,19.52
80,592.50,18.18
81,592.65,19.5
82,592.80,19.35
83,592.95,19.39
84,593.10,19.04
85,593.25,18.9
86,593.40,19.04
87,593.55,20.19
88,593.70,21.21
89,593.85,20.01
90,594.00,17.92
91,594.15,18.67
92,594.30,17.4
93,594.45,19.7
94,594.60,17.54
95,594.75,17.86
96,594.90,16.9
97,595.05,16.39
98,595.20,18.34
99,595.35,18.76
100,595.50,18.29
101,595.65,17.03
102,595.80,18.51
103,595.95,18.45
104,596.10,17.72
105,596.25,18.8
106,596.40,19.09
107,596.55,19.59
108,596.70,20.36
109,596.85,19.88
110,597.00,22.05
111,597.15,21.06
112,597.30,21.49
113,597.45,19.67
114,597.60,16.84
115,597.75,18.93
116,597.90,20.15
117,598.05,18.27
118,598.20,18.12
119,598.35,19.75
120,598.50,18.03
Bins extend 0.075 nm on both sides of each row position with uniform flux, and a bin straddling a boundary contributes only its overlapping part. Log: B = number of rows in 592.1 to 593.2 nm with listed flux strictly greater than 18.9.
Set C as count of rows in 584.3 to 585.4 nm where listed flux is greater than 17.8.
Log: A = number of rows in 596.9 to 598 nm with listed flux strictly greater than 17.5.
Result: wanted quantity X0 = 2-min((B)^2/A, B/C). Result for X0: 0.0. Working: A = 6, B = 6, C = 3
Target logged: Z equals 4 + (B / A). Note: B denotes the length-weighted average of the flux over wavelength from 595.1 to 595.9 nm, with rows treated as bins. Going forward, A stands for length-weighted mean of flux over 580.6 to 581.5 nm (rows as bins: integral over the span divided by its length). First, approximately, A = 21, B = 18.1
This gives 4.88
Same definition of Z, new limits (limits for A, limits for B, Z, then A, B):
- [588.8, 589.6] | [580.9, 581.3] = 5.45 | 14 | 20.1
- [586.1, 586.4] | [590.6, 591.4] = 5.05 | 17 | 17.6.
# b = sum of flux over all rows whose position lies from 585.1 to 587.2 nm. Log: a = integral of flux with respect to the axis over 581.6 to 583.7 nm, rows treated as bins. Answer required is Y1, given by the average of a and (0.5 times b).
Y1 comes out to 82.1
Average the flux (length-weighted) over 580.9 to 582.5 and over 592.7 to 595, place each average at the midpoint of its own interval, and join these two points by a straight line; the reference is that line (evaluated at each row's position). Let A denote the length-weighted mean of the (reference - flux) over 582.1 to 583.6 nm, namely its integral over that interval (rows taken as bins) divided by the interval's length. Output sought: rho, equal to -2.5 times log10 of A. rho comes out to 1.8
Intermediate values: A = 0.2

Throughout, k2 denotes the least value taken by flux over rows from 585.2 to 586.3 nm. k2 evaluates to 15.04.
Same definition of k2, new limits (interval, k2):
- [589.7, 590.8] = 14.54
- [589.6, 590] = 14.54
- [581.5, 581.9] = 18.53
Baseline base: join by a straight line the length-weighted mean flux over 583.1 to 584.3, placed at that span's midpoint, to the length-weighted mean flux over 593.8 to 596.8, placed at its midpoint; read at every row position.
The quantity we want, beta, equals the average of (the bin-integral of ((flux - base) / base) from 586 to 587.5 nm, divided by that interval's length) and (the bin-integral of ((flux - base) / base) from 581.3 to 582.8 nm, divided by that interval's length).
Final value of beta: -0.012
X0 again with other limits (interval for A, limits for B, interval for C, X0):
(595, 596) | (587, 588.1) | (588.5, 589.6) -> -3.0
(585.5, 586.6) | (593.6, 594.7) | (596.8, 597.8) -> 1.5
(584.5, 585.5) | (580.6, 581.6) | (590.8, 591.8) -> 1.0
